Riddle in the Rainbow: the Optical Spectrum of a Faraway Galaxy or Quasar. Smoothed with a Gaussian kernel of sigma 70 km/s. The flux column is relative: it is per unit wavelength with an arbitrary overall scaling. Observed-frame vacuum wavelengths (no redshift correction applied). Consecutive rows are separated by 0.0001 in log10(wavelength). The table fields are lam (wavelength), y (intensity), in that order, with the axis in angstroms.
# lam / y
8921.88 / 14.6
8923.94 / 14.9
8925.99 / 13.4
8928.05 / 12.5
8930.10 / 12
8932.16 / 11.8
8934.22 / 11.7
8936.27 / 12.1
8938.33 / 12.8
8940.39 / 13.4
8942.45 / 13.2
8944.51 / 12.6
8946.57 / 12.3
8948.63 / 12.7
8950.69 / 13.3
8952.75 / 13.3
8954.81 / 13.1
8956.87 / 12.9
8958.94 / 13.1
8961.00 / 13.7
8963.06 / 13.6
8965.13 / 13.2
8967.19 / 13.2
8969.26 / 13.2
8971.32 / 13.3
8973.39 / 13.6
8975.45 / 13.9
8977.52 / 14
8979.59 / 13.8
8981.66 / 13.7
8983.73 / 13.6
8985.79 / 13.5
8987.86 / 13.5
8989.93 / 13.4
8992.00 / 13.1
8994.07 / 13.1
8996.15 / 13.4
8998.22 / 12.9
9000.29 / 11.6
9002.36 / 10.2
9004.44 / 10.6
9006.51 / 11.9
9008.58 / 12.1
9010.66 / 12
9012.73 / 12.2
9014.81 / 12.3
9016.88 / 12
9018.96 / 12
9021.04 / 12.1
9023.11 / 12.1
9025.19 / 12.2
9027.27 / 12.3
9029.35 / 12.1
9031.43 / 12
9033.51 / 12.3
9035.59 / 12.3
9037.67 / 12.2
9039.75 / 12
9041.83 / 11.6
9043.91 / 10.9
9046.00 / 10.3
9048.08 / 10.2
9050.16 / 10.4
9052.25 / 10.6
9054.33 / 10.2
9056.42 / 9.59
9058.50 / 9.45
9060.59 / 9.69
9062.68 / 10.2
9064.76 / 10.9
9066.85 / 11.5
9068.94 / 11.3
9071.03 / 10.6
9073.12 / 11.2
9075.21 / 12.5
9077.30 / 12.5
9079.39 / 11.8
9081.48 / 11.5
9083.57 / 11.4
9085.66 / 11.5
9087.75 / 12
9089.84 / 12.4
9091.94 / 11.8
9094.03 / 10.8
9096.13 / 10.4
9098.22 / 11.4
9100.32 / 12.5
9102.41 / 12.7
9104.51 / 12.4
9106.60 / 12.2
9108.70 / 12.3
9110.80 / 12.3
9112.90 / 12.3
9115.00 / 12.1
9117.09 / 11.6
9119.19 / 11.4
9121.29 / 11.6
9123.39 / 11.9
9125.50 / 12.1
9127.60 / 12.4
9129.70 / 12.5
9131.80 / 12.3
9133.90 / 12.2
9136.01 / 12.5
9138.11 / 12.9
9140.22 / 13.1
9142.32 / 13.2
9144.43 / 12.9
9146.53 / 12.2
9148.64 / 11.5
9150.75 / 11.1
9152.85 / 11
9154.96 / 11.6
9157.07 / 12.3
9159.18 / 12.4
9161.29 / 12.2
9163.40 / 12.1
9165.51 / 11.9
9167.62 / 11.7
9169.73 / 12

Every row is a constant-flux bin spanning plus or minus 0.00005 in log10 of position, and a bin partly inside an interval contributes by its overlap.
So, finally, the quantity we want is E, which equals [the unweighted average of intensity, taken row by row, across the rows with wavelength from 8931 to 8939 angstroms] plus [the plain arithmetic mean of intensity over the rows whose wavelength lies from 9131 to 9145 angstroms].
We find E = 24.8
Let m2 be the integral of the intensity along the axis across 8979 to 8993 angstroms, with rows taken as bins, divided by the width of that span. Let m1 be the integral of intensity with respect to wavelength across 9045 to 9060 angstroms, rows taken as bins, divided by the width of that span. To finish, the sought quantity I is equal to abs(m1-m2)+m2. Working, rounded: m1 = 10.1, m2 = 13.5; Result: 16.9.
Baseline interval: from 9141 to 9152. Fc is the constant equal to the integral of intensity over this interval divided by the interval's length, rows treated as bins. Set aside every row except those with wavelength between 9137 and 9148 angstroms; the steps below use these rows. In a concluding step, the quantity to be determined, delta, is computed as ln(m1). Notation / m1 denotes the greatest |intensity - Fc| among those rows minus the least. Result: 0.0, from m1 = 1.00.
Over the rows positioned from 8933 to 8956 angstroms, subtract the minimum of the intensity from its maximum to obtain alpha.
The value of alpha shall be 1.7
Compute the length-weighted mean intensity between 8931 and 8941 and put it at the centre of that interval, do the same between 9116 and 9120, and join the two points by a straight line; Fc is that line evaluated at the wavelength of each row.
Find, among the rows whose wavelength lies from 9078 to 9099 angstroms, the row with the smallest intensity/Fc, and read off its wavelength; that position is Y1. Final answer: 9096.13 angstroms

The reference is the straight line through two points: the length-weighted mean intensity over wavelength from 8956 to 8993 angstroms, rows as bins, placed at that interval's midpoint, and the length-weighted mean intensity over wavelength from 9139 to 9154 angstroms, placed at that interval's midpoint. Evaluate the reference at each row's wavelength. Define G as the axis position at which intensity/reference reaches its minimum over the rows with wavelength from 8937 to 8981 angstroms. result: 8946.57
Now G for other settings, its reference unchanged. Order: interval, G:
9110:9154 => 9152.85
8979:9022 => 9002.36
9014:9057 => 9056.42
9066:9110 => 9096.13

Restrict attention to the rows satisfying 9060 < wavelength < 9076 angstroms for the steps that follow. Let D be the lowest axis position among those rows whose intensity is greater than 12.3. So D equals 9075.21 angstroms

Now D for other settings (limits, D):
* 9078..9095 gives 9089.84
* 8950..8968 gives 8950.69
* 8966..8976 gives 8967.19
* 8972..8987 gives 8973.39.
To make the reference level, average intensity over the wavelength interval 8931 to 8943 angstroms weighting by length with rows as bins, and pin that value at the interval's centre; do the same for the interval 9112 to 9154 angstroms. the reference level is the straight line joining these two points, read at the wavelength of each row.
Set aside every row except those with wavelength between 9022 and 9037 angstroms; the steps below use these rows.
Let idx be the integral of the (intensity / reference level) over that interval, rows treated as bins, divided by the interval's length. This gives 0.99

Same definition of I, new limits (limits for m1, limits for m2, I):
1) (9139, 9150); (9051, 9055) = 12.5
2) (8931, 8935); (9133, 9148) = 13.6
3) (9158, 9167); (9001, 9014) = 12.1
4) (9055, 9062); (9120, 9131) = 14.5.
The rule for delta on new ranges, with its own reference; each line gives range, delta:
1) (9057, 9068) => 0.7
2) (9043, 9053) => -0.4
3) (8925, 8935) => 0.0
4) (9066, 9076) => 0.2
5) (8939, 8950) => 0.1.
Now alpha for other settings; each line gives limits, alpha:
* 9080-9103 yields 2.3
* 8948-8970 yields 1.0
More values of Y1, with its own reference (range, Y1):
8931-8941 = 8934.22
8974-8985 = 8983.73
